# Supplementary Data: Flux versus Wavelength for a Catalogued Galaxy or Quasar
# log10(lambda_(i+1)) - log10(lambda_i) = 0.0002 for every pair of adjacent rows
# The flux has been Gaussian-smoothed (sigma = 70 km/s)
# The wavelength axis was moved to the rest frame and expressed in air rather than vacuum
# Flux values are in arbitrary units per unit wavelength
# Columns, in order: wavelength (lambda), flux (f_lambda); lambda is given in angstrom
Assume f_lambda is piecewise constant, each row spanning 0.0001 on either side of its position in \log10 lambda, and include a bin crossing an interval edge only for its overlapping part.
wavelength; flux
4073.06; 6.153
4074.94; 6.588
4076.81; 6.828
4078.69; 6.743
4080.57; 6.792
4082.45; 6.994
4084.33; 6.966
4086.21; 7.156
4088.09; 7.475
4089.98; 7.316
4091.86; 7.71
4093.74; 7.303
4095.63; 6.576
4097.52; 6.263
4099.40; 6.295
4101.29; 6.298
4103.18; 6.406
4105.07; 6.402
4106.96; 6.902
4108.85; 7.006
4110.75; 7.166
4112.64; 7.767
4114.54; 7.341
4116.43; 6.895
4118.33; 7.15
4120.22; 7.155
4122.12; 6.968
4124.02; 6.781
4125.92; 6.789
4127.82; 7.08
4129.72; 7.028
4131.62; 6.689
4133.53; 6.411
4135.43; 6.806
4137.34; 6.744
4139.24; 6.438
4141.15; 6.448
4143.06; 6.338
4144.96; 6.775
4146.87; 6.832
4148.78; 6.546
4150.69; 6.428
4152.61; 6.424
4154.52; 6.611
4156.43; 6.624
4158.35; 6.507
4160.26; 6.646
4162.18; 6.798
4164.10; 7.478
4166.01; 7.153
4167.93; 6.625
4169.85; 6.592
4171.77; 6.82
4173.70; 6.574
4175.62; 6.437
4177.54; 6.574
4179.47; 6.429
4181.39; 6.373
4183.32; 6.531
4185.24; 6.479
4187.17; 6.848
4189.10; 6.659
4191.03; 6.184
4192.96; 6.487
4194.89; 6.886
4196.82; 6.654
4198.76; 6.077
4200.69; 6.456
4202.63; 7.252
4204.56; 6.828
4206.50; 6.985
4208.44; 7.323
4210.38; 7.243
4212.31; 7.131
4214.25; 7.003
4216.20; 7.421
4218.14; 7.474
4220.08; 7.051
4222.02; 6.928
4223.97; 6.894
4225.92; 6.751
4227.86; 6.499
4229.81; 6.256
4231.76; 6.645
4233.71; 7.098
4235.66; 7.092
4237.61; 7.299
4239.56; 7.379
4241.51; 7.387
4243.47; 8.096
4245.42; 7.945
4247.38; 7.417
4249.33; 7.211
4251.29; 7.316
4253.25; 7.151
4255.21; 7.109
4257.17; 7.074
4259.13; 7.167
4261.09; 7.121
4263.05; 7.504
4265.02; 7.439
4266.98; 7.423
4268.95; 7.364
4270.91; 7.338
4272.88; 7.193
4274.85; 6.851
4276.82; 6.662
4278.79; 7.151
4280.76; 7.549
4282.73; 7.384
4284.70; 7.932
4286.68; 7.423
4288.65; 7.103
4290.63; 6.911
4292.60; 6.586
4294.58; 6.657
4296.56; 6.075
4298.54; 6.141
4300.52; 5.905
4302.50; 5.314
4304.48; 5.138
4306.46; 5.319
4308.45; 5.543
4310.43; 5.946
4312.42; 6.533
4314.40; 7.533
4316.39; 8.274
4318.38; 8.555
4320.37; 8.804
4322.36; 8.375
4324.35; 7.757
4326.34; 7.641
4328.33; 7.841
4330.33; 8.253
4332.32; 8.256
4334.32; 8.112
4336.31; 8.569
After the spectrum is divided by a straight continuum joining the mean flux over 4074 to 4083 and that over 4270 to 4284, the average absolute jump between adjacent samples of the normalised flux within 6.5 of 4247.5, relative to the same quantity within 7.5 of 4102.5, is 1.99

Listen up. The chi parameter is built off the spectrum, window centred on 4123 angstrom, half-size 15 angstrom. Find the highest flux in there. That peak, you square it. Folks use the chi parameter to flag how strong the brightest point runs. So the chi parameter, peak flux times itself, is 60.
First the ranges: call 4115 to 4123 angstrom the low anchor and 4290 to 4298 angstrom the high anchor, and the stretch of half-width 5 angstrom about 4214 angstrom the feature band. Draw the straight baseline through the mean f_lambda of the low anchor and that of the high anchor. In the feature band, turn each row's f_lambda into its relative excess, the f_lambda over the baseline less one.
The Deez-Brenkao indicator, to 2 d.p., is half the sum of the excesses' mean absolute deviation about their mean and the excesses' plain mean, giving 0.05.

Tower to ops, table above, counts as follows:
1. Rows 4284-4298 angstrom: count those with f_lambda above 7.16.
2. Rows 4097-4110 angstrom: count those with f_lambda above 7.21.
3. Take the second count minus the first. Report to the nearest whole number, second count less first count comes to -2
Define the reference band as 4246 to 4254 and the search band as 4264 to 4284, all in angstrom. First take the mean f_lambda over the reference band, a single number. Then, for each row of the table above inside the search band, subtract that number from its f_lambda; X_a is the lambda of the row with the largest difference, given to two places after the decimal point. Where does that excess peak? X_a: 4280.76 angstrom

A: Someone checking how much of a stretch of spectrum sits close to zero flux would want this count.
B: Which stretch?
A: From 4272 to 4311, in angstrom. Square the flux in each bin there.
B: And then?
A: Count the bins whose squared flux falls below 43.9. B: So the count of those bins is 9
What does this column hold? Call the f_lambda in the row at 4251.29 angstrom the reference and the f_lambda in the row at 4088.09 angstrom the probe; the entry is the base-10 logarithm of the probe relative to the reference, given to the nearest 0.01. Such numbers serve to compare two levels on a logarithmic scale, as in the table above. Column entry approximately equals 0.01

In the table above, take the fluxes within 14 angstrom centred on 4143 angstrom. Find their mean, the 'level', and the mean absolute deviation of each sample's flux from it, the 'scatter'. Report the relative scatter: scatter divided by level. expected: 0.025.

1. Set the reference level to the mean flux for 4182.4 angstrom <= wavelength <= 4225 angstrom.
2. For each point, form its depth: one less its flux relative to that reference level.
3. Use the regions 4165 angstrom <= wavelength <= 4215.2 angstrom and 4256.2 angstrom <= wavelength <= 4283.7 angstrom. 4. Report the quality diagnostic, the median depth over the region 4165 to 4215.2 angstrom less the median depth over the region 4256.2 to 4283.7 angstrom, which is 0.09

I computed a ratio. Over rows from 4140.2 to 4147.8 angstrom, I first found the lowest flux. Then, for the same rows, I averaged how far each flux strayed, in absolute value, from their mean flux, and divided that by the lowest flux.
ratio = 0.032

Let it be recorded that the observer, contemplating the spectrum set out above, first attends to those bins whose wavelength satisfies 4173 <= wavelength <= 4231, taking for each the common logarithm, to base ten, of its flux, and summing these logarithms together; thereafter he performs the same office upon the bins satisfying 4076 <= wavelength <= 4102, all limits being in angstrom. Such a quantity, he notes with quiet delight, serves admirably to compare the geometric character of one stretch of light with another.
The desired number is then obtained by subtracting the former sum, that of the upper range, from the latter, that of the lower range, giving -13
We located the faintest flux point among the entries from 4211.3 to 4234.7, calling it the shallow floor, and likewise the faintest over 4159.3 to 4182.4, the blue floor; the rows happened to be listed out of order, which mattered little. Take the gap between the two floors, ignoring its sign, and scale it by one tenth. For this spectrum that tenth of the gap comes 0.012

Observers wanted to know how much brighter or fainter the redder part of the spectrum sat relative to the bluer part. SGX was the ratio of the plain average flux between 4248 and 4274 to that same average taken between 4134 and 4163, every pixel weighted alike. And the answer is 1.10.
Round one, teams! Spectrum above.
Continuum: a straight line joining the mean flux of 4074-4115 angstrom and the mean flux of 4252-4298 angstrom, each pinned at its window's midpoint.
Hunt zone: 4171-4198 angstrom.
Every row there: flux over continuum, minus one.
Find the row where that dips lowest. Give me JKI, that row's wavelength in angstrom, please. 4191.03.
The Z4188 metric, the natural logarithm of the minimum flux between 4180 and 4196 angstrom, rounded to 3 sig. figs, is 1.82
